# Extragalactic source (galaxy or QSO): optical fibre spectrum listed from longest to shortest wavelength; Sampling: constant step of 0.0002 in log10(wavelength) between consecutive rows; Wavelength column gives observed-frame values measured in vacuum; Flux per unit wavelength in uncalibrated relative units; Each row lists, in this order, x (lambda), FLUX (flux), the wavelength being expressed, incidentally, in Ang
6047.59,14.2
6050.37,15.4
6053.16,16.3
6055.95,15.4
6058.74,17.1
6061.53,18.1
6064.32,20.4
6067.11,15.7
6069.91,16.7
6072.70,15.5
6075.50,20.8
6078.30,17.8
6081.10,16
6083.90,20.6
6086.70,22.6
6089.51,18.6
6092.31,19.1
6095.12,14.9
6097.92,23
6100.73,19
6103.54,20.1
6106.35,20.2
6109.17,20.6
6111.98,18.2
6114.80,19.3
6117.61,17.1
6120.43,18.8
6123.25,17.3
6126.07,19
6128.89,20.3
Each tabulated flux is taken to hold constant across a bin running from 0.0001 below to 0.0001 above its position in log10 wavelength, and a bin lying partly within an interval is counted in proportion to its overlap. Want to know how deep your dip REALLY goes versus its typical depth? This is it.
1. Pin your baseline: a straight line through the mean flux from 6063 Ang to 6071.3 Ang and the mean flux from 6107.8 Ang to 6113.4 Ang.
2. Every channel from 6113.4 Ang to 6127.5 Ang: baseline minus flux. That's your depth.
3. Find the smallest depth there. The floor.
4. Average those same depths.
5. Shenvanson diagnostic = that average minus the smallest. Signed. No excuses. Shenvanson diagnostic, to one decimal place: 1.2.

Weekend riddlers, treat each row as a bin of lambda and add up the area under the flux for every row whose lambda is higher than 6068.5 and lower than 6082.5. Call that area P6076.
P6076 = 243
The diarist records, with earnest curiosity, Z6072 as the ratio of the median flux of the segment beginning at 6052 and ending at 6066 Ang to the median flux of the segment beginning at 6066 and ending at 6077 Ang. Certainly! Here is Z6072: 1.06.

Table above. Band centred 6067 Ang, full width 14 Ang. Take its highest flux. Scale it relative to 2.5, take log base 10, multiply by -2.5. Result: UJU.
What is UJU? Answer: -2.28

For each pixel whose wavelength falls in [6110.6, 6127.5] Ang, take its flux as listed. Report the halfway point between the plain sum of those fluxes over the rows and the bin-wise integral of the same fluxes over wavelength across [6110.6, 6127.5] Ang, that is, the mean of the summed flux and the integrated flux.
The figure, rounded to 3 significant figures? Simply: 209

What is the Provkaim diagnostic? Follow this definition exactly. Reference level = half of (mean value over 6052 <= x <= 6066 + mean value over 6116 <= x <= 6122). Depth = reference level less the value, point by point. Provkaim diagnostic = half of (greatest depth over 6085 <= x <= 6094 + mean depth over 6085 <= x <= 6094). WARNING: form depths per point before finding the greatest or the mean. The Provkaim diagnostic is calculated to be -1.6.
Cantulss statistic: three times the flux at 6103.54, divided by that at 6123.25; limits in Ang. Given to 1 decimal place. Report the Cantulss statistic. 3.5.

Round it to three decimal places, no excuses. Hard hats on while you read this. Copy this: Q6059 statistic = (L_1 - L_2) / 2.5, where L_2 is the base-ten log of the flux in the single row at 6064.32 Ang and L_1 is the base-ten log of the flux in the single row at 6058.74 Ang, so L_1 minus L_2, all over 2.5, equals -0.031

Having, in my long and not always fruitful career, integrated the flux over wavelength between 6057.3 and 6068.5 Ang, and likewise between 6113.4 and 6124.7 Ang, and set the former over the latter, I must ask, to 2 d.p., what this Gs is 0.97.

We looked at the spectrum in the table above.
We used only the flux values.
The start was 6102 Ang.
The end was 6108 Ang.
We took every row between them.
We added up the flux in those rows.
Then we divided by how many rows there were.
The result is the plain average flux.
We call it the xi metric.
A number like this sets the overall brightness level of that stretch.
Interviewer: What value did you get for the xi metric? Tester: 20.1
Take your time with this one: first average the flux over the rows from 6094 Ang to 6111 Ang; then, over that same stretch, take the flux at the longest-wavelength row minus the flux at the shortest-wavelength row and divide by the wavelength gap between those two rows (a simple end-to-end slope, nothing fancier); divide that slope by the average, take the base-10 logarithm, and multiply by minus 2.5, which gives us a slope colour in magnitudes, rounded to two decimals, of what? 4.21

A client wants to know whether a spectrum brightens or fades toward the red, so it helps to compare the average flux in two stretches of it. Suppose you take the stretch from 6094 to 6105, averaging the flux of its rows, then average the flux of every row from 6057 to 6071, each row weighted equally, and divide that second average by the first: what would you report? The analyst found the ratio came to 0.91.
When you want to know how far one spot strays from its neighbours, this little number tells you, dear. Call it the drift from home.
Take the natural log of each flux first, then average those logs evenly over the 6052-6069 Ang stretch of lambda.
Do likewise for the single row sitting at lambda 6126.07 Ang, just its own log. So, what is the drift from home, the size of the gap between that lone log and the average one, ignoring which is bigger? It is 0.106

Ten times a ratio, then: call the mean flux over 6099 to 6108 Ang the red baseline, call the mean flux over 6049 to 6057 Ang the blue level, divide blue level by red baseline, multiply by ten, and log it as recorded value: 7.9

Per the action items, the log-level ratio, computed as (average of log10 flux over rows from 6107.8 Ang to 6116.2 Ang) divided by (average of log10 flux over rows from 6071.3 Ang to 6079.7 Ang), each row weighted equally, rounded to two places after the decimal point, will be 1.03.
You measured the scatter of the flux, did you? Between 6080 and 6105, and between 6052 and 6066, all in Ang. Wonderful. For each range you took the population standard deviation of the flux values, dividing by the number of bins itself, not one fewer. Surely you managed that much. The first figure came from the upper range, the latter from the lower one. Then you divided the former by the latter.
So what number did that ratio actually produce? 1.5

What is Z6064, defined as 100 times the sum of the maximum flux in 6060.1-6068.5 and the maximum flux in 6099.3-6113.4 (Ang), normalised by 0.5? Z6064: 8200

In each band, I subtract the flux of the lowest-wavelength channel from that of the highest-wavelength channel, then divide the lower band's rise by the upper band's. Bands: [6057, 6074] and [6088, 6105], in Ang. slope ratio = -1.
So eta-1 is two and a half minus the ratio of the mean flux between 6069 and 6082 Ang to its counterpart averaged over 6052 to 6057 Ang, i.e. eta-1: 1.40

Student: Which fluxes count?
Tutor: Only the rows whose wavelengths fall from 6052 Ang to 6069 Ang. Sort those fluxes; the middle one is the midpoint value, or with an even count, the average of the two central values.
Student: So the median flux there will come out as 16.7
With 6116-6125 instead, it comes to 17.3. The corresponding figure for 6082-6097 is 19.1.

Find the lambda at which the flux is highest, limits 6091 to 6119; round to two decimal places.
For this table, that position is 6097.92 Ang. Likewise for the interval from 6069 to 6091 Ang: 6086.70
